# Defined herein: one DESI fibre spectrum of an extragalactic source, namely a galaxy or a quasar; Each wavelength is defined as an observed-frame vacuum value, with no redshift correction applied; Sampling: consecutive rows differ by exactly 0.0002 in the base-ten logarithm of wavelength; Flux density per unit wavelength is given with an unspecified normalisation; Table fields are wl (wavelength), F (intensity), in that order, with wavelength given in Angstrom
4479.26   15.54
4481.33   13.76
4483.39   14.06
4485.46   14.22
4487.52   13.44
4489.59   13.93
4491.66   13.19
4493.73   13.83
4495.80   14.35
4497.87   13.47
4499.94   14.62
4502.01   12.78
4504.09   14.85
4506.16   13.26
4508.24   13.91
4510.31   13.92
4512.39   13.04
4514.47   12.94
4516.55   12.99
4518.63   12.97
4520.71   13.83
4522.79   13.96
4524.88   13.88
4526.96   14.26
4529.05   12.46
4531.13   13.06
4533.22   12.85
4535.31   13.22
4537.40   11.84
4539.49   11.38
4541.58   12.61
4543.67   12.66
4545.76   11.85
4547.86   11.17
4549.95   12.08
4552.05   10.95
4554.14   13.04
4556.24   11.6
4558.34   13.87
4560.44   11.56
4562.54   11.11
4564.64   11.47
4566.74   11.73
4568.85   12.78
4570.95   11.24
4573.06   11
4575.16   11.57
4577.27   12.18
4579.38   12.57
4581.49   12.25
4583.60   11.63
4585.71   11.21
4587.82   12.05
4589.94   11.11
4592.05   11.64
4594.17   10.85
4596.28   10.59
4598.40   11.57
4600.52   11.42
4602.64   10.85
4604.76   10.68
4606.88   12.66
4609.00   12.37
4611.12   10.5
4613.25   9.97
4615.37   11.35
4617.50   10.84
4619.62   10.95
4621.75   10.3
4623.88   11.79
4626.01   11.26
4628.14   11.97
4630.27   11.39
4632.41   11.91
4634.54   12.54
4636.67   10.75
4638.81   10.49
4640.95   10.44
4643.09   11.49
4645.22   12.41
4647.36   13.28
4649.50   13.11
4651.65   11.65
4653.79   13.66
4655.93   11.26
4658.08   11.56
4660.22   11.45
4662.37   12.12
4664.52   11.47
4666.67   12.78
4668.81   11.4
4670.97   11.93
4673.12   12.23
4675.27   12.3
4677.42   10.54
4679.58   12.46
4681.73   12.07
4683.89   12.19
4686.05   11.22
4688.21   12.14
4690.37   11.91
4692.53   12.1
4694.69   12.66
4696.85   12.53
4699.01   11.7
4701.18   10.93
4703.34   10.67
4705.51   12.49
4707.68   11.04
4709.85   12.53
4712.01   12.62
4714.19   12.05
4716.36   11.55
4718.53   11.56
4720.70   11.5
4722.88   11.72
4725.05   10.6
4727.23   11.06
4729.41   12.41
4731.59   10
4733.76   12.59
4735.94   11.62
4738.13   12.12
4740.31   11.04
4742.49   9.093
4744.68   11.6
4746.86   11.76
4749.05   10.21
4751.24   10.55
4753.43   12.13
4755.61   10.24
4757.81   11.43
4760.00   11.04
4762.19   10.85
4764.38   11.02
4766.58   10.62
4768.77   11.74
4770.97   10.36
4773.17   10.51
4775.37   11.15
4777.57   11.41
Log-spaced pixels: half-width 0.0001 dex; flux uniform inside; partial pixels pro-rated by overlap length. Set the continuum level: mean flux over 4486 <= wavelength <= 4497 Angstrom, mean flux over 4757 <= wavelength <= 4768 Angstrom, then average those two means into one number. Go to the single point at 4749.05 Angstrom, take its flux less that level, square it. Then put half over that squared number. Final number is 0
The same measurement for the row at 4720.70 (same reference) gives 1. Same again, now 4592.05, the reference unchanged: 1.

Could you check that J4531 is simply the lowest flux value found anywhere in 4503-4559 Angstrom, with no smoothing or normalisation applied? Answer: 10.95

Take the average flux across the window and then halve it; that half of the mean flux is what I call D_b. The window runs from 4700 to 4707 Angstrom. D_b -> 5.7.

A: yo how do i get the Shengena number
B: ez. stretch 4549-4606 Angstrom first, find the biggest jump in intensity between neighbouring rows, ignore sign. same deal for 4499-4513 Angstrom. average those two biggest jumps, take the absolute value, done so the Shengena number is 2.19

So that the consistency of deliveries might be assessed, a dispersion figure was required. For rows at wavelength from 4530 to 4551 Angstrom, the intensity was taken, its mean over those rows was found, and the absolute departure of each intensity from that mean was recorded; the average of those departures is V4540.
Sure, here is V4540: 0.61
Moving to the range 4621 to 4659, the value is 0.75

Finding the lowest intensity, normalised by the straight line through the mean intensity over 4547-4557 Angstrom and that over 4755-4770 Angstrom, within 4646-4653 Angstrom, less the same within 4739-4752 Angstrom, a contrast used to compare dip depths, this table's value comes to 0.20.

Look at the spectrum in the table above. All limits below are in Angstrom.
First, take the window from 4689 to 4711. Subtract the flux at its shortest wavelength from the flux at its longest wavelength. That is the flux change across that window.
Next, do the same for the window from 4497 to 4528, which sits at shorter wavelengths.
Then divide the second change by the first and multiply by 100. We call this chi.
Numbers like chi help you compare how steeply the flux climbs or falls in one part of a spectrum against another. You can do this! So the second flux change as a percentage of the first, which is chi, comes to 127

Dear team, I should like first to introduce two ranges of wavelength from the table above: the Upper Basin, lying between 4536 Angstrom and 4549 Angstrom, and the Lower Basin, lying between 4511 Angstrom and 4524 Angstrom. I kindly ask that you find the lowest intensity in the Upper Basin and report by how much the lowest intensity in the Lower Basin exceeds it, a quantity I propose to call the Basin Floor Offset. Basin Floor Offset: 1.8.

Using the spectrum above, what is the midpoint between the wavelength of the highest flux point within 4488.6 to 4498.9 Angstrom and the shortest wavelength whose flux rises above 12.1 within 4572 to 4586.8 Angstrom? 4536.5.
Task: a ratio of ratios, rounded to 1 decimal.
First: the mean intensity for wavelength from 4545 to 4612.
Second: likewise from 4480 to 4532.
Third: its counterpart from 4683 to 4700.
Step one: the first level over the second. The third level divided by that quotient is 14.1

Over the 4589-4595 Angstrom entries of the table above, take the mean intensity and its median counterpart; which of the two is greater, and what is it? 11.2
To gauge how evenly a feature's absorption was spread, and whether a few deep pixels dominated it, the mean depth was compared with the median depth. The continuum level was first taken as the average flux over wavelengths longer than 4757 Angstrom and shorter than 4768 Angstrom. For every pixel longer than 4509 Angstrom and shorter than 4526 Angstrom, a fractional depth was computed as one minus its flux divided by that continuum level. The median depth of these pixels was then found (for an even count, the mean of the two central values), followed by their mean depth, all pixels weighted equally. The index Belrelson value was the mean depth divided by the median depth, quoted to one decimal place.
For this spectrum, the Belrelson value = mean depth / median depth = 1.0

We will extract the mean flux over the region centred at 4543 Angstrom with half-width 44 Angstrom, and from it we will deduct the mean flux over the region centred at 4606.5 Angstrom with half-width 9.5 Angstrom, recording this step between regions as 1.3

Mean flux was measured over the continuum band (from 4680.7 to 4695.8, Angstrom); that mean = 12.0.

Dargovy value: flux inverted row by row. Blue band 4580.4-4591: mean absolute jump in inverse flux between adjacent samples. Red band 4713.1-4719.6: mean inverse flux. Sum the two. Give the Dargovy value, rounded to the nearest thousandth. 0.091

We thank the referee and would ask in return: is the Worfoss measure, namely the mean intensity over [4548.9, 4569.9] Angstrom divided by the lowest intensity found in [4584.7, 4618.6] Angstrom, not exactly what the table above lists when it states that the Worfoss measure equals 1.21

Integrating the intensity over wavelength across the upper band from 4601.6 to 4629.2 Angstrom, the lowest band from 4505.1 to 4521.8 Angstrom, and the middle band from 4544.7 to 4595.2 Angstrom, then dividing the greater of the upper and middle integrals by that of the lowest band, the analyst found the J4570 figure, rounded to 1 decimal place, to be 2.7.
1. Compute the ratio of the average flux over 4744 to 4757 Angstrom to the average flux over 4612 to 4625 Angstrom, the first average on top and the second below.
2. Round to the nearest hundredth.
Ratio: 1.02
